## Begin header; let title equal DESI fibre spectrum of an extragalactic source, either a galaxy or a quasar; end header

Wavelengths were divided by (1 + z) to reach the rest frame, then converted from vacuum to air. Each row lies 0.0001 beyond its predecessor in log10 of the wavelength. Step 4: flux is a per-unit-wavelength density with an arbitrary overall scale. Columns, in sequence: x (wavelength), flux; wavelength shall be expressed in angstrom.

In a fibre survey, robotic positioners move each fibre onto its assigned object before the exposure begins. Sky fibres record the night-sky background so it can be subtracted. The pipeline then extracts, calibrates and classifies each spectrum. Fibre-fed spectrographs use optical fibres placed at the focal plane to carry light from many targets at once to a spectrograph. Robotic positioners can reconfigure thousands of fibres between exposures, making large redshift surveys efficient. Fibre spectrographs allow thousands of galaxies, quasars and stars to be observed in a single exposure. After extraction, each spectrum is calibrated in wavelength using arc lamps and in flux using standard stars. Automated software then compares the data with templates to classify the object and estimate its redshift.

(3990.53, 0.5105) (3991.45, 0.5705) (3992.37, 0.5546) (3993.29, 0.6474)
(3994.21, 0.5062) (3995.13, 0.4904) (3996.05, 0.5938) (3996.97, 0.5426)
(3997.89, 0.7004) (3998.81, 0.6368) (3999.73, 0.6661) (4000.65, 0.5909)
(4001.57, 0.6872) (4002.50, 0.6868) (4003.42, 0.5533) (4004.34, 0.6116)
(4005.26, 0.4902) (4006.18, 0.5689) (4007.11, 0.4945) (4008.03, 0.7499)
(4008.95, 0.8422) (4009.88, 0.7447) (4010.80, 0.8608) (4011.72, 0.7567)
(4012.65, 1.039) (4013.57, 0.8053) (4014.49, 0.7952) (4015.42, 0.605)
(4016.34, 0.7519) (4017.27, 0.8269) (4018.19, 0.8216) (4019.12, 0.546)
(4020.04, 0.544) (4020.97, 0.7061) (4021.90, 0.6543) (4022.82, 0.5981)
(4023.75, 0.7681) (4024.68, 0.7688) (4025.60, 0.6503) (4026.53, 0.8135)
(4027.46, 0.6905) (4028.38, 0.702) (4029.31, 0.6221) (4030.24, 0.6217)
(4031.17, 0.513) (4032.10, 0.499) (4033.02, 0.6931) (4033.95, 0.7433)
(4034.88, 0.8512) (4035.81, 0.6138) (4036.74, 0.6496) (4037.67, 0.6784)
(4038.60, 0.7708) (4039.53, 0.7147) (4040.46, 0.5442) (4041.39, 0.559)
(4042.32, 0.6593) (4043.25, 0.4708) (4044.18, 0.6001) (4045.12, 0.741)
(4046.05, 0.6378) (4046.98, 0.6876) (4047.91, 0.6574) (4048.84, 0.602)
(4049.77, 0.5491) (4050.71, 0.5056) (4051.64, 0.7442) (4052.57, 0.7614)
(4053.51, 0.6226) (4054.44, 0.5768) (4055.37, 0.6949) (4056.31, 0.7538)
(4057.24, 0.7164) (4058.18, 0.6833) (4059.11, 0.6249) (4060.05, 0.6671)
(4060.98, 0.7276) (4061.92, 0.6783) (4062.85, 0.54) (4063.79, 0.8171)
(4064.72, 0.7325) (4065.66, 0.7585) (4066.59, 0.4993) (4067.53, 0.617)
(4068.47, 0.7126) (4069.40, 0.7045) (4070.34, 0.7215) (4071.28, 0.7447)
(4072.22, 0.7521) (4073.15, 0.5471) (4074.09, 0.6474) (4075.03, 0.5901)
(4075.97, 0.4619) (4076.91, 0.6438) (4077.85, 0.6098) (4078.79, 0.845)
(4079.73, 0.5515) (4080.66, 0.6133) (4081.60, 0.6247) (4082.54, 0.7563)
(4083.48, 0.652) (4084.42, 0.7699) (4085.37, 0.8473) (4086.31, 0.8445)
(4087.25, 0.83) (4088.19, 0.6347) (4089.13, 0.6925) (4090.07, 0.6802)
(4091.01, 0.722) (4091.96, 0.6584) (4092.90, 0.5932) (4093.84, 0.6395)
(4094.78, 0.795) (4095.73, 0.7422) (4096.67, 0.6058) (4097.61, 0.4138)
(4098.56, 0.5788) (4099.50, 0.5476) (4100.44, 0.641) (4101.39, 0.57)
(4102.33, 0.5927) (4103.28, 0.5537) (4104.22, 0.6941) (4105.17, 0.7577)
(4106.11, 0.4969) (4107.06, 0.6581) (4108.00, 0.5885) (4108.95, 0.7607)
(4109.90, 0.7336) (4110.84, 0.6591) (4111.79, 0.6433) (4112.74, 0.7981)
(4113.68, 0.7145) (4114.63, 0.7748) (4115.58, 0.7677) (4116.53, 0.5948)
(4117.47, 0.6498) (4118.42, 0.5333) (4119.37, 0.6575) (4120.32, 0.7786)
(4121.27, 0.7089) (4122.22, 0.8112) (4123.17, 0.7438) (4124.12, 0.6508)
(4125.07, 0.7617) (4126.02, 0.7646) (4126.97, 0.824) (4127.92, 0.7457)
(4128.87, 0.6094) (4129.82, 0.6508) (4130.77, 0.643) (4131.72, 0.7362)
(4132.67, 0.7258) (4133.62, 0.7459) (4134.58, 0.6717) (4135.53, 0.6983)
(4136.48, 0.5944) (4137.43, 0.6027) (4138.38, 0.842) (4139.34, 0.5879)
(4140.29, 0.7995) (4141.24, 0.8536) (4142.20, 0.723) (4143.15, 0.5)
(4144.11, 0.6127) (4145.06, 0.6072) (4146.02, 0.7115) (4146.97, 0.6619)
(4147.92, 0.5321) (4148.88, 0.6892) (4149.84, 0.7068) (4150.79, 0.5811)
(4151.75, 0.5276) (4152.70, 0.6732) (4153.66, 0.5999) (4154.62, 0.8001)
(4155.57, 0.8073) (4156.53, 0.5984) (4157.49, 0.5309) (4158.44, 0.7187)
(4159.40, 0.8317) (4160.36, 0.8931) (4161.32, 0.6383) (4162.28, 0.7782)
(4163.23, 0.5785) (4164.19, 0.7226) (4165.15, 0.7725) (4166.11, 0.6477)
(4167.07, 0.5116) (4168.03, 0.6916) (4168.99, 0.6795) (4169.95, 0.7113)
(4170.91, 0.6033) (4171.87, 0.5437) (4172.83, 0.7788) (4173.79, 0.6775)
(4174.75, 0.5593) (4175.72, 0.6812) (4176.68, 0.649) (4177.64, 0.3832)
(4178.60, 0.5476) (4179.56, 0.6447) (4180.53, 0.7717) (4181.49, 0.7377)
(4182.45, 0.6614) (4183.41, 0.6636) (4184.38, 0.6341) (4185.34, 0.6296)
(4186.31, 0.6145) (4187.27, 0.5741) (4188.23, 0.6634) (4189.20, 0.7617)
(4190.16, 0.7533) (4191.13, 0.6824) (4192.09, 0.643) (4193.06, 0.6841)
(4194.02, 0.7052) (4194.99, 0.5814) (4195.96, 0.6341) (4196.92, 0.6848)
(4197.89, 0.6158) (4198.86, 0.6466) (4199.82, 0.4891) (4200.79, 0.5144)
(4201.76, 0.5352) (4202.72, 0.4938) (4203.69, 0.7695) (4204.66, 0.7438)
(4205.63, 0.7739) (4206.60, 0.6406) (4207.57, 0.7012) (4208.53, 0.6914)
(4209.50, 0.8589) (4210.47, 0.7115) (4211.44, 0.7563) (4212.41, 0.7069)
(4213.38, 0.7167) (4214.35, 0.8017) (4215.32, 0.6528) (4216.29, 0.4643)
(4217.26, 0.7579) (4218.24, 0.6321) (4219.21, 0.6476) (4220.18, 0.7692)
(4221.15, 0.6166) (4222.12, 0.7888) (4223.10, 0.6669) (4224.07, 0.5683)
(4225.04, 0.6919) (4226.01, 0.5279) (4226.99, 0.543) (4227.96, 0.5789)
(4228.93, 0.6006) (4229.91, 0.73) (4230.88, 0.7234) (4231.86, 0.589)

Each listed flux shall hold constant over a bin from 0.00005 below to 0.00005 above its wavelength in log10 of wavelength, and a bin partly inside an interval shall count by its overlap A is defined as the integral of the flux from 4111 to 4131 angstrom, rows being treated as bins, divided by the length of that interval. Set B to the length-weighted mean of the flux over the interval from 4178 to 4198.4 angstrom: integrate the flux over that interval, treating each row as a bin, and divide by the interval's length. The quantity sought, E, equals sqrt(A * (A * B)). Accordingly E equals 0.573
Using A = 0.706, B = 0.660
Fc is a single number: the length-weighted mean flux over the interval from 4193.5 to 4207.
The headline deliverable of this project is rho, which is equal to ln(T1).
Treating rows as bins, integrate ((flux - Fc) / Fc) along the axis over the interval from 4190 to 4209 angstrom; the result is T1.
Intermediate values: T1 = 0.5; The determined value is -0.7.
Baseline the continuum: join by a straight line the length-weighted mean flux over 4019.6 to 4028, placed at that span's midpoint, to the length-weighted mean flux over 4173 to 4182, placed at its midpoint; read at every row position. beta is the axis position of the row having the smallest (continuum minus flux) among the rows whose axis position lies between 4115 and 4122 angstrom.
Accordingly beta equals 4120.32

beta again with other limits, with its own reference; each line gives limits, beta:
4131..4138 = 4133.62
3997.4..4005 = 3997.89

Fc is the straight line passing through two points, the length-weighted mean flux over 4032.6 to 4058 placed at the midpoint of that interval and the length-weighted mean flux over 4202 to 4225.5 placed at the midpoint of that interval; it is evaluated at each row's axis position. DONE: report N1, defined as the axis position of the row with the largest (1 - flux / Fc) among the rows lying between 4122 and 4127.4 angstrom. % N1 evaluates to 4124.12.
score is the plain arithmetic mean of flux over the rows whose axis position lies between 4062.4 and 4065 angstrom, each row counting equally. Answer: 0.697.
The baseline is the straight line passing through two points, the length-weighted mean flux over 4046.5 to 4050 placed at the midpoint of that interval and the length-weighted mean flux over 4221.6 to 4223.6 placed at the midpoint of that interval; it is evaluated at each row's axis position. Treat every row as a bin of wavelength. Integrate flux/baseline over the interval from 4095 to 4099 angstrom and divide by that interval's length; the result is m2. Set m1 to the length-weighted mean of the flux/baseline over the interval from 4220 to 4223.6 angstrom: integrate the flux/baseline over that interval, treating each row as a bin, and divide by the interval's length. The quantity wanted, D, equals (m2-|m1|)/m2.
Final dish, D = -0.07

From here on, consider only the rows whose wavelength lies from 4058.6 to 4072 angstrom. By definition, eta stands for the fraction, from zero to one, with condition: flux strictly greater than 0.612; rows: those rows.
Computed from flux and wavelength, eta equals 0.86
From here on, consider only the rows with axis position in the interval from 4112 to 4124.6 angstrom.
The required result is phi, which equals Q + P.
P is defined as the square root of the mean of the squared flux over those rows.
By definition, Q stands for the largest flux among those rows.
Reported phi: 1.52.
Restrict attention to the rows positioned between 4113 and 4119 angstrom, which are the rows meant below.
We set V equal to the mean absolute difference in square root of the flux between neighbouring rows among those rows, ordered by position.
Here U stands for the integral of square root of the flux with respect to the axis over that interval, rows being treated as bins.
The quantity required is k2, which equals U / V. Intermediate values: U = 4.9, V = 0.051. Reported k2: 97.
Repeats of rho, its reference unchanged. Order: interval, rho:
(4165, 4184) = -0.9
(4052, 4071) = 0.4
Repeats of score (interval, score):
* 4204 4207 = 0.719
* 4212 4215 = 0.742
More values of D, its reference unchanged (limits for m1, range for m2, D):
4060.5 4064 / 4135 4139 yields -0.06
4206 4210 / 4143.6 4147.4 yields -0.07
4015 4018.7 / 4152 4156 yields -0.18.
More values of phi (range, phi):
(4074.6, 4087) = 1.54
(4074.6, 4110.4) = 1.51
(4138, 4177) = 1.57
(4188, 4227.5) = 1.53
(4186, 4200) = 1.41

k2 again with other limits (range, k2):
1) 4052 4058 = 102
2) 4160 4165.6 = 51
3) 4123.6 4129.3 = 106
